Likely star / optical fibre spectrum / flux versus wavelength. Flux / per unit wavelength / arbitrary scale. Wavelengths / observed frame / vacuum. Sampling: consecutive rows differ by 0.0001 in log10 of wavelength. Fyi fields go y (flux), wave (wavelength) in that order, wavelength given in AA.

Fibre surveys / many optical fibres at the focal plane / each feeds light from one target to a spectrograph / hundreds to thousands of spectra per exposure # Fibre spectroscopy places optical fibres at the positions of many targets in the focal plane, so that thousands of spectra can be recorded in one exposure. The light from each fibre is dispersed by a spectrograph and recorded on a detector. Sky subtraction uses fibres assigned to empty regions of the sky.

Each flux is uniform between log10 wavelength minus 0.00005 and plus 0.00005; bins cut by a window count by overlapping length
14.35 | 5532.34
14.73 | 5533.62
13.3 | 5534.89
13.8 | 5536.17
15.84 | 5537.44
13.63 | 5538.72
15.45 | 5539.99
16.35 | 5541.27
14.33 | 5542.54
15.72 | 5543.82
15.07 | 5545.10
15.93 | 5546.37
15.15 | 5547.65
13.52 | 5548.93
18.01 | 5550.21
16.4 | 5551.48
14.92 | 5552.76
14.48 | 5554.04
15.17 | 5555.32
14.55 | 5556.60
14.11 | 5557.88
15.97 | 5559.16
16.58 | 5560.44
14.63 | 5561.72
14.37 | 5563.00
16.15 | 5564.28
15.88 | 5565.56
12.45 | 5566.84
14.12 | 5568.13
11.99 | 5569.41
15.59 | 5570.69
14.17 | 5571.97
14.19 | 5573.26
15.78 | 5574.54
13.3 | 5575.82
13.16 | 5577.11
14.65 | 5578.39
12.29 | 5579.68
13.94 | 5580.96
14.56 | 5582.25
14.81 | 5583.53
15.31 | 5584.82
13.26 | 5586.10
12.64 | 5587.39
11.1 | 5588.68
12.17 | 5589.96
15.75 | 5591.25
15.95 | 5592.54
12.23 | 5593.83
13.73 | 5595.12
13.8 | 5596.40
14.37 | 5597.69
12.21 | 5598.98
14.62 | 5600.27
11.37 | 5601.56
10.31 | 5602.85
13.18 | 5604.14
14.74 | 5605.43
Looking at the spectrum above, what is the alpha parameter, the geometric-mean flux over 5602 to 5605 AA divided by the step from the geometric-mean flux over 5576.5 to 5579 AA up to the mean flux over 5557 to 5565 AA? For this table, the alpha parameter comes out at 8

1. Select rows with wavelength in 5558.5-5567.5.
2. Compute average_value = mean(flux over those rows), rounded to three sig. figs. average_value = 15.1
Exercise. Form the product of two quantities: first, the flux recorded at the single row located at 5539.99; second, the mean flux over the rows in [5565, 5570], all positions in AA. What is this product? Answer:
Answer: 210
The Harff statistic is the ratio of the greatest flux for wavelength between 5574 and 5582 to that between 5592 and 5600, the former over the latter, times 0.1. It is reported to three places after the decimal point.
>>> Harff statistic 0.099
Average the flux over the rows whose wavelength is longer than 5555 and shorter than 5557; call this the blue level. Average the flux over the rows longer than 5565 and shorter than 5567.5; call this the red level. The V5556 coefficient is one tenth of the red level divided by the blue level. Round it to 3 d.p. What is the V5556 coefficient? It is 0.095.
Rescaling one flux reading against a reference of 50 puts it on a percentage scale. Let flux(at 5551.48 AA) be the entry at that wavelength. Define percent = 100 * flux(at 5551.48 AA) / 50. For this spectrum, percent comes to 32.8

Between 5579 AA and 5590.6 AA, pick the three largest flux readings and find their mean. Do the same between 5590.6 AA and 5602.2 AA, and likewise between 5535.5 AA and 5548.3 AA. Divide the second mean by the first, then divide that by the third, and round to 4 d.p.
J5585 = 0.0646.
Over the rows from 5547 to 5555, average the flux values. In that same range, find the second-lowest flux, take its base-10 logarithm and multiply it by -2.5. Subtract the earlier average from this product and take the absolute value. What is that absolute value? 18.3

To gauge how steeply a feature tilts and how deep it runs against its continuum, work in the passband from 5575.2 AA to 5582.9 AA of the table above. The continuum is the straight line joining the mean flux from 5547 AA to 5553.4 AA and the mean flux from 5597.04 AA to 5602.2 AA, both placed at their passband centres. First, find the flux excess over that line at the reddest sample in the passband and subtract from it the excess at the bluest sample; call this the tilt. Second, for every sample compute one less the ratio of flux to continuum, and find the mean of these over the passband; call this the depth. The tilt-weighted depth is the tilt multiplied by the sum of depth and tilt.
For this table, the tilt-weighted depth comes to 2.6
